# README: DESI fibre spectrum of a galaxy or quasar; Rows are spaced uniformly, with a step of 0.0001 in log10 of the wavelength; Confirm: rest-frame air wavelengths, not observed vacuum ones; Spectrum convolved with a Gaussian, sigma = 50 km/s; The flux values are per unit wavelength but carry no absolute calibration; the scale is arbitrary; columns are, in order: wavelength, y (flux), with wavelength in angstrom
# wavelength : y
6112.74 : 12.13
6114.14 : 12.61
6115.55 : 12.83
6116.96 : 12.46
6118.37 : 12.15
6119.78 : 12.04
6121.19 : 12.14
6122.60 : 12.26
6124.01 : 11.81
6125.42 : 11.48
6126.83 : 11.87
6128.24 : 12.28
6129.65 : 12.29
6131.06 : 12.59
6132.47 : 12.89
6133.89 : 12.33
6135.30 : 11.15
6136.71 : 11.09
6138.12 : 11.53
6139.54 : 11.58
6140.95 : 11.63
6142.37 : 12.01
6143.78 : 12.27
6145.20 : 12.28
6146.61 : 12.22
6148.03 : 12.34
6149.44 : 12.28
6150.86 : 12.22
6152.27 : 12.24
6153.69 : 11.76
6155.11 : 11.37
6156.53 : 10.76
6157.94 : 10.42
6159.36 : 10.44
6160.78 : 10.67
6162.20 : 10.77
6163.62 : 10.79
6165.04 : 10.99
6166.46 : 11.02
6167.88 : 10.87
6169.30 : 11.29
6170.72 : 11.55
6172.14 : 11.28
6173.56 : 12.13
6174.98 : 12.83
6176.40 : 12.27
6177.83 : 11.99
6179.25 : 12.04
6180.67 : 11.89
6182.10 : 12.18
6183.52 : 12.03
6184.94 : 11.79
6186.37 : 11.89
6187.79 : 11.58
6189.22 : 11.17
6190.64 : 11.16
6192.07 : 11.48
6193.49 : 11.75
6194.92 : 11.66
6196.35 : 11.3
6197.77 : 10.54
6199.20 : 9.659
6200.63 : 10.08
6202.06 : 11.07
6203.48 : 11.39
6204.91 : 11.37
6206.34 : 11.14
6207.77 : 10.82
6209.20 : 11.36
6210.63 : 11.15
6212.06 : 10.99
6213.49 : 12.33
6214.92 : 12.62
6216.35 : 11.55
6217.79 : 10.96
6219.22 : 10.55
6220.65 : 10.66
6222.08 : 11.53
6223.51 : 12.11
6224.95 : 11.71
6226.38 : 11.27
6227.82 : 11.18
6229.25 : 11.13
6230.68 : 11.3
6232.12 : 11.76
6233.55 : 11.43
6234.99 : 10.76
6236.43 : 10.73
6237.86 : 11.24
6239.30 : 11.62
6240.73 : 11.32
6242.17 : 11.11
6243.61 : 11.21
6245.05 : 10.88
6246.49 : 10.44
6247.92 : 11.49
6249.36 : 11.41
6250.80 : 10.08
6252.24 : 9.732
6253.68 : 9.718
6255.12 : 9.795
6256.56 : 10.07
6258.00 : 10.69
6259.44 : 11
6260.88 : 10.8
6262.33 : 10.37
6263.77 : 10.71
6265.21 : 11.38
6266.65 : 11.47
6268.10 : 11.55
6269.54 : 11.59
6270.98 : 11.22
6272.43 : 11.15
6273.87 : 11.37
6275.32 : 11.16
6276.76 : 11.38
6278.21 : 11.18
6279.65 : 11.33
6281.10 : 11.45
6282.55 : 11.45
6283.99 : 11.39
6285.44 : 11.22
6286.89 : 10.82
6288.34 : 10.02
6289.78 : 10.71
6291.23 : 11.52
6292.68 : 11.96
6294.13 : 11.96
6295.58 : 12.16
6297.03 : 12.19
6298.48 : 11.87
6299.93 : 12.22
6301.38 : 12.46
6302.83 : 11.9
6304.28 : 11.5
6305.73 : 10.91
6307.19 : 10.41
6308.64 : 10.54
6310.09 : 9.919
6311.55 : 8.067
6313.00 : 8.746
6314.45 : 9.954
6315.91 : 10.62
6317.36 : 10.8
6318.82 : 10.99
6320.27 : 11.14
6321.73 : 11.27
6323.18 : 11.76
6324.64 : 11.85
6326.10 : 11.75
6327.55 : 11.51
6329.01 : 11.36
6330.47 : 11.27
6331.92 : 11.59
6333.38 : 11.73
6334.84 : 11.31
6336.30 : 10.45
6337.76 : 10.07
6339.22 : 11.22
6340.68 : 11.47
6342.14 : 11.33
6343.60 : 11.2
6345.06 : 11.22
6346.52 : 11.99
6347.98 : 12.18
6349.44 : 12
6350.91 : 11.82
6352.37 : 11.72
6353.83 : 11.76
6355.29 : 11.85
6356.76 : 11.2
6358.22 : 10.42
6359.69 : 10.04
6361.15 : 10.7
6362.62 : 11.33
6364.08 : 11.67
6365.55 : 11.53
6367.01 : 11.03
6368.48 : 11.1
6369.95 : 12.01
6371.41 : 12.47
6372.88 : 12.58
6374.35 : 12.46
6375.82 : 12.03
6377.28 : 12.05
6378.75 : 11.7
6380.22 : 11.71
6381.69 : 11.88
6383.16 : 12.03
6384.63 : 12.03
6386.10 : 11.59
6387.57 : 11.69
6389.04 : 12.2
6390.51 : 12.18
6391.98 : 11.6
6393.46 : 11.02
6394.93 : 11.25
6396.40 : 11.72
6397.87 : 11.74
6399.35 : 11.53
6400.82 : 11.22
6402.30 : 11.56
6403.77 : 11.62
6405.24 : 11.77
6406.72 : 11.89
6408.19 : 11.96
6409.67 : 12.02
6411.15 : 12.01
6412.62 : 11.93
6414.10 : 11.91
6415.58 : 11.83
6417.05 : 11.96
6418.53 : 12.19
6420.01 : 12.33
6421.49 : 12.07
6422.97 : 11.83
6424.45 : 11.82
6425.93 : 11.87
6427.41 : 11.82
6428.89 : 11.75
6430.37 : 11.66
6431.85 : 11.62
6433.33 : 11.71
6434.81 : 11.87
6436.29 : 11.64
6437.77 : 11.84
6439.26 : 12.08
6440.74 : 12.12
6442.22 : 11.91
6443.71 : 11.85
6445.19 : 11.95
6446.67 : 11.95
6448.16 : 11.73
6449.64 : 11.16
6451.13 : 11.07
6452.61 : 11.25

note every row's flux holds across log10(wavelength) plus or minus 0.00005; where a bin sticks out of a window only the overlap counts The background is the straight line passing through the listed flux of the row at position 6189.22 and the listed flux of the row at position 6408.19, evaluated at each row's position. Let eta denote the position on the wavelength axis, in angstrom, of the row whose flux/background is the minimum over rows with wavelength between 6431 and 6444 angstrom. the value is 6431.85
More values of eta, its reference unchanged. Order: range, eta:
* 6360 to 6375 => 6361.15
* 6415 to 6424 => 6422.97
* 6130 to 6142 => 6136.71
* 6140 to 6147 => 6140.95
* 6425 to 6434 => 6431.85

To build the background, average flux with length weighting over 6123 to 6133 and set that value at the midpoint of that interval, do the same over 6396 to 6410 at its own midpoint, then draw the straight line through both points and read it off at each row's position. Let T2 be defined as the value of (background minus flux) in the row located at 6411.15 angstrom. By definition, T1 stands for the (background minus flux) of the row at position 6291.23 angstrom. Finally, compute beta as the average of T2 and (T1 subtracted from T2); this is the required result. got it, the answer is -0.5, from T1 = 0.4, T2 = -0.3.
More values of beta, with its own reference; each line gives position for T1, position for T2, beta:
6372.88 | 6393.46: 1.1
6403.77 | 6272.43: 0.7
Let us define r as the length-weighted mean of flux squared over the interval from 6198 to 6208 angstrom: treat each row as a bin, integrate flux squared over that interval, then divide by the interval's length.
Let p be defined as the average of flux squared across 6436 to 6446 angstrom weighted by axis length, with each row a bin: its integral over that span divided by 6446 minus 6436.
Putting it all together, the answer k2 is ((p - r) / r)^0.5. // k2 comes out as 0.47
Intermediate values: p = 142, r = 116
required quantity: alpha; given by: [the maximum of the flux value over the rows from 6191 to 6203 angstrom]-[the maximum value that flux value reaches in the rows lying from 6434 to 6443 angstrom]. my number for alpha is -0.4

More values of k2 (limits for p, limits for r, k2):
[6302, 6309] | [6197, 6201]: 0.45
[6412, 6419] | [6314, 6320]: 0.51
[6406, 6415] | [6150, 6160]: 0.33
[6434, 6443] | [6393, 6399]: 0.28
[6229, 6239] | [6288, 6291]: 0.34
